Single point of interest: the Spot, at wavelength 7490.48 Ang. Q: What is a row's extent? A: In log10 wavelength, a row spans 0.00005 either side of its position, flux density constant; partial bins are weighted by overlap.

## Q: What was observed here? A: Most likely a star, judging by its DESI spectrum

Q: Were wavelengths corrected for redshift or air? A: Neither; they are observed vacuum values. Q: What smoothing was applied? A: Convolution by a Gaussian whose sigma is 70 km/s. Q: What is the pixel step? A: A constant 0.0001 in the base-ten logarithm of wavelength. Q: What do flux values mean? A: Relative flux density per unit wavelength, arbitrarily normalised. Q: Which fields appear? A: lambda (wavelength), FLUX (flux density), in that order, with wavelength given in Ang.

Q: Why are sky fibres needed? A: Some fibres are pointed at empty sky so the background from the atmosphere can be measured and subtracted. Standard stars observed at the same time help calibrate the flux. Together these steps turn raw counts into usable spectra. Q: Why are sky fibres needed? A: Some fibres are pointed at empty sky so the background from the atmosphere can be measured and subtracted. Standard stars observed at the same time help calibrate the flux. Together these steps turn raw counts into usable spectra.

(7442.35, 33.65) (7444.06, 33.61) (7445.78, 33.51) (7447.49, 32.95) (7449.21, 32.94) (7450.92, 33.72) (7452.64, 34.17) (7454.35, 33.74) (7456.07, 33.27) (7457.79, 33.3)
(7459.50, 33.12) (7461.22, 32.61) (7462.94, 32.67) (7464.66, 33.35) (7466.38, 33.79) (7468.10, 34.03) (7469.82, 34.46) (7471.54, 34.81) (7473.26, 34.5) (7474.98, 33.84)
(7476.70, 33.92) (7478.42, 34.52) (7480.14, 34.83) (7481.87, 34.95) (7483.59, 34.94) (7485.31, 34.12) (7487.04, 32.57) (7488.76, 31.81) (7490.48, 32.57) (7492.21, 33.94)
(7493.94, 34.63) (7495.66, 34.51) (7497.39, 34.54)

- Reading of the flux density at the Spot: 32.57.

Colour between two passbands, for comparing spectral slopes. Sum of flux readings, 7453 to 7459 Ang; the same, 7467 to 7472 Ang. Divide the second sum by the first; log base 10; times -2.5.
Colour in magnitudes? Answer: -0.03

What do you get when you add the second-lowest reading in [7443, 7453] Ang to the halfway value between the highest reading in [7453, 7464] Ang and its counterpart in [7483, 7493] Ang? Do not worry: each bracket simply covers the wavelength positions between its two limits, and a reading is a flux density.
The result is 67.3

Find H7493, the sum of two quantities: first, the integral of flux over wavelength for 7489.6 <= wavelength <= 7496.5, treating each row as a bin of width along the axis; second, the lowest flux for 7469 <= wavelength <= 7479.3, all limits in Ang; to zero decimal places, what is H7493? 268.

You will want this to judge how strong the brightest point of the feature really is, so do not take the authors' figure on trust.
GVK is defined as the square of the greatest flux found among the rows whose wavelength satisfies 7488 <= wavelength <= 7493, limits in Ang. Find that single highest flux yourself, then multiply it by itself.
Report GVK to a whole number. 1152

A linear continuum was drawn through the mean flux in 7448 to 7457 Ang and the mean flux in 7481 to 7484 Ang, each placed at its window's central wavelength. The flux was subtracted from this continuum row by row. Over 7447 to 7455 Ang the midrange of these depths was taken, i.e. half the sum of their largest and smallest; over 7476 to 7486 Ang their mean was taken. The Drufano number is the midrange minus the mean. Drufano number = -0.4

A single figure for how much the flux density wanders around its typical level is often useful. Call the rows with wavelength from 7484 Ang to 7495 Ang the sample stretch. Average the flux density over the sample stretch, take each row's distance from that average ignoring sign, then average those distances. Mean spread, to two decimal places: 0.96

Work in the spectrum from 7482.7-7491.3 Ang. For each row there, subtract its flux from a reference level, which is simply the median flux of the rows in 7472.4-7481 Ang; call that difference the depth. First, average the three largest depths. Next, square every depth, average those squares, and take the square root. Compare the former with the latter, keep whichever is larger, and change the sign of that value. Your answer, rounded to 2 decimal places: -2.18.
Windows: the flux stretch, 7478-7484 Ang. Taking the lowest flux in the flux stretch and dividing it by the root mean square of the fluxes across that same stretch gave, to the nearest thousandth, 0.992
